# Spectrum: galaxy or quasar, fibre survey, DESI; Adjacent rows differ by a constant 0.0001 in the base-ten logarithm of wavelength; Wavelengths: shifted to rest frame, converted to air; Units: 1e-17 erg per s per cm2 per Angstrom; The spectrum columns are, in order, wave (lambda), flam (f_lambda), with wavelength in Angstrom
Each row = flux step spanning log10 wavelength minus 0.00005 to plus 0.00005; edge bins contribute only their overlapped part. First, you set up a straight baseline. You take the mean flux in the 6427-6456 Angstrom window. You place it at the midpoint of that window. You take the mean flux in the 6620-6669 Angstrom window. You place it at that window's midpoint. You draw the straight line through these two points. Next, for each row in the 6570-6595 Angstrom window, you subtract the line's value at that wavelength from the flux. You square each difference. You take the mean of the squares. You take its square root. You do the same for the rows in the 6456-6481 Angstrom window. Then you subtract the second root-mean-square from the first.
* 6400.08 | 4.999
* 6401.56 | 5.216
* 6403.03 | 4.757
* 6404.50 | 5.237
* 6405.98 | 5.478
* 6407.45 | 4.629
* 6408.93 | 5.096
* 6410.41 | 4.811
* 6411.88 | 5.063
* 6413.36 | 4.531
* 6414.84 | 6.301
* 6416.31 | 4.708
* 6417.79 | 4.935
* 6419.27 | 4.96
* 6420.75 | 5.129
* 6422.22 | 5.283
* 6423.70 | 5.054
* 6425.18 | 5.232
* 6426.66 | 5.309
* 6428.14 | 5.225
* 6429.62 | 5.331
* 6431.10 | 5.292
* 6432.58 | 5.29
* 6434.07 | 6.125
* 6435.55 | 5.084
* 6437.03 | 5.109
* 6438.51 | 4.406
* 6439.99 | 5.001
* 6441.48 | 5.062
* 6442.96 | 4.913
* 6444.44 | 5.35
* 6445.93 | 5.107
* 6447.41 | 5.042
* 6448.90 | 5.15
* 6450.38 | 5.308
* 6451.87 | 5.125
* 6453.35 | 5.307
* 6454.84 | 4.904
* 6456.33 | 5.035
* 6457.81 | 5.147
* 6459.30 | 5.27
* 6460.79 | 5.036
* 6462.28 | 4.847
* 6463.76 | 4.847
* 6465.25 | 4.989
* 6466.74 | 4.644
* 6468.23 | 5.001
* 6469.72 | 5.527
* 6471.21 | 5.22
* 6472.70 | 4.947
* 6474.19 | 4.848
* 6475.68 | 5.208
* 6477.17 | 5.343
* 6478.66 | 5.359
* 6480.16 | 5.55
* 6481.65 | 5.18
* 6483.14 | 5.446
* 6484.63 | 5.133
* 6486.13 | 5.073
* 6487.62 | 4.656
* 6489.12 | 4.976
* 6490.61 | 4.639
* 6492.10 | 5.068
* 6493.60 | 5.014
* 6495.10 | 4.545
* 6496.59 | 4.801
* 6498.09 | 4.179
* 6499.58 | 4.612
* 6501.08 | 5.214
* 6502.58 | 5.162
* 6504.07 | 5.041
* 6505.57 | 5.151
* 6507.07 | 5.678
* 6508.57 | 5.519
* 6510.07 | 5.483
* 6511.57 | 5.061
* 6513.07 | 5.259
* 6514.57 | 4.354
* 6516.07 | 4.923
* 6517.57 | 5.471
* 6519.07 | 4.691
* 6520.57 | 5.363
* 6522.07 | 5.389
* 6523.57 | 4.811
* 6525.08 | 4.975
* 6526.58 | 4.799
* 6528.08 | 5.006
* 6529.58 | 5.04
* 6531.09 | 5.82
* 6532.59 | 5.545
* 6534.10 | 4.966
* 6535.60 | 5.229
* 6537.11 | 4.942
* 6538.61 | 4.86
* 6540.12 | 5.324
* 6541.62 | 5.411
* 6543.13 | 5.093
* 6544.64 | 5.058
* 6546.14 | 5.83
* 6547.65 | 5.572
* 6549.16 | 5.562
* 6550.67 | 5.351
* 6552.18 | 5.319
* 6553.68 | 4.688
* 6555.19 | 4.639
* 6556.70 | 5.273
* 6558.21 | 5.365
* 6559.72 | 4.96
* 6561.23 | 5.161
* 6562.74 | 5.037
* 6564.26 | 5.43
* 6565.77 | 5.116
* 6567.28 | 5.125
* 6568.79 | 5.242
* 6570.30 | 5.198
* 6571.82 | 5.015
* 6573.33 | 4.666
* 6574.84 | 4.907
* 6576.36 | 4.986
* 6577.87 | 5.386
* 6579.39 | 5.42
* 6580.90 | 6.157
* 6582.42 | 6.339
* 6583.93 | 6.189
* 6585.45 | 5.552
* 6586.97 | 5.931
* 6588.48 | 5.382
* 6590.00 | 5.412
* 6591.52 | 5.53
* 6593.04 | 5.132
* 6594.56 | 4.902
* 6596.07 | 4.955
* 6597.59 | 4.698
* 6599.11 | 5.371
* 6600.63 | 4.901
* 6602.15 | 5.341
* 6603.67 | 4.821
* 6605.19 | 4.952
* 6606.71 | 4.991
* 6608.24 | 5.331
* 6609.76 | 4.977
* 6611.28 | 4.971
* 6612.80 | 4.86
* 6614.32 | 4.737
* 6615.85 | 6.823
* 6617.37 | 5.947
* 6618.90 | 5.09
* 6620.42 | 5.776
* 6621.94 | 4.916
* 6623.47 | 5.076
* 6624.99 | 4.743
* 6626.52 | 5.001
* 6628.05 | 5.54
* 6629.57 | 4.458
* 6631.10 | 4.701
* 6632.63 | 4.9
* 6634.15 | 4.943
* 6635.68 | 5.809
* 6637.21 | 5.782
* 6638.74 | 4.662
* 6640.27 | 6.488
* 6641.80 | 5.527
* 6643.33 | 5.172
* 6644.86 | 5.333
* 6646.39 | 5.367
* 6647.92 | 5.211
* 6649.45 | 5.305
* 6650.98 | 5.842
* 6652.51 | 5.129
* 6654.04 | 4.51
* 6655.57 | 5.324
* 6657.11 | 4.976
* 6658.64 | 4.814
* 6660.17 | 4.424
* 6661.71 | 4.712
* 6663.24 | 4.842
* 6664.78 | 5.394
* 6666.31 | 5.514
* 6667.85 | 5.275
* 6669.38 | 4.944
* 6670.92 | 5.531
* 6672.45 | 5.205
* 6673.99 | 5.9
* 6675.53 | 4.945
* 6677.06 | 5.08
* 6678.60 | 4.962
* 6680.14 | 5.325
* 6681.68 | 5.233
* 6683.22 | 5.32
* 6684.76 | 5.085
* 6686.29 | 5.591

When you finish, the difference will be 0.29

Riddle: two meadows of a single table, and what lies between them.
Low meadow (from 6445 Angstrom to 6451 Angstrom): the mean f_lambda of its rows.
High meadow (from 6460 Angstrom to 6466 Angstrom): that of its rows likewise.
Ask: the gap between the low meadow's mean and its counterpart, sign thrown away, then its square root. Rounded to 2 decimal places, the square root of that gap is 0.47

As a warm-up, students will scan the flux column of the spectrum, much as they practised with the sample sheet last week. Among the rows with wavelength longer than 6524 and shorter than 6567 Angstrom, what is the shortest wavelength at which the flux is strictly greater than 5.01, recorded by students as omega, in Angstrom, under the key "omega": 6529.58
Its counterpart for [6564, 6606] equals 6564.26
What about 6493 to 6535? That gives 6493.60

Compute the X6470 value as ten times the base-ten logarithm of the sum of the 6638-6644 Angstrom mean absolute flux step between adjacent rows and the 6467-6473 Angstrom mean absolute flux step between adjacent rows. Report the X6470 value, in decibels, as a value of 1.5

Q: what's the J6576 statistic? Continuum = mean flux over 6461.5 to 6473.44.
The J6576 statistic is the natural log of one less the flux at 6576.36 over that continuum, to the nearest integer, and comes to -6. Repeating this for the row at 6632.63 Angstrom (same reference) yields -4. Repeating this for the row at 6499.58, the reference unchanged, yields -3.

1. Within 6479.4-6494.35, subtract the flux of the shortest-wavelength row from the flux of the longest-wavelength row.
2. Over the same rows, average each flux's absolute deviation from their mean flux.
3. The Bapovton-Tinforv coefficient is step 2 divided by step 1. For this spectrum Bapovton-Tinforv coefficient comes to -0.38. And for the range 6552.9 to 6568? 0.45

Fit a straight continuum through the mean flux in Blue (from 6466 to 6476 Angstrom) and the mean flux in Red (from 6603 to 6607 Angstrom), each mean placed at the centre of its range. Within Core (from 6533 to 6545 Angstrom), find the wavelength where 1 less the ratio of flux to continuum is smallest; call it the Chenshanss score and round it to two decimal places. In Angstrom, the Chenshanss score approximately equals 6541.62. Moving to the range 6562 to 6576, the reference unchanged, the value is 6564.26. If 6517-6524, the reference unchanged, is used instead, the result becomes 6517.57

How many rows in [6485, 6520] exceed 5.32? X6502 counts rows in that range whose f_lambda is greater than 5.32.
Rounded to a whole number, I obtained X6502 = 4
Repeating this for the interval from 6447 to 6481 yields 4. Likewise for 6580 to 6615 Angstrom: 11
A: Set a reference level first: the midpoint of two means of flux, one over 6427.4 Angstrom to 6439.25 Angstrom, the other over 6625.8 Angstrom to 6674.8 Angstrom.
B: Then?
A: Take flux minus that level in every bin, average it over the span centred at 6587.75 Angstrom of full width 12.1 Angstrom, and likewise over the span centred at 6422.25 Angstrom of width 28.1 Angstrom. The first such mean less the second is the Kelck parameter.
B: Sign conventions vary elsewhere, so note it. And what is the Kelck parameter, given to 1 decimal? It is 0.5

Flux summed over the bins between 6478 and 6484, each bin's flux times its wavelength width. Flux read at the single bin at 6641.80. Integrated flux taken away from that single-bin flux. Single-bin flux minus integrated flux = -27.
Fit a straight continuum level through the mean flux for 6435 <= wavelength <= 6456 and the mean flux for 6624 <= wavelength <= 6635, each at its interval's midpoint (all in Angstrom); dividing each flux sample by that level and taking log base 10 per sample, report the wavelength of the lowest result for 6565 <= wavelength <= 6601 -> 6573.33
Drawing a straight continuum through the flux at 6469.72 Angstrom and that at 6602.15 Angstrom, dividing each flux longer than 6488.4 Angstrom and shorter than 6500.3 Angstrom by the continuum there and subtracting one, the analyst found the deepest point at 6498.09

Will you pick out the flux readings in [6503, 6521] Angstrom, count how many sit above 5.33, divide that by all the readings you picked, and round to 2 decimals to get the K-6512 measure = 0.42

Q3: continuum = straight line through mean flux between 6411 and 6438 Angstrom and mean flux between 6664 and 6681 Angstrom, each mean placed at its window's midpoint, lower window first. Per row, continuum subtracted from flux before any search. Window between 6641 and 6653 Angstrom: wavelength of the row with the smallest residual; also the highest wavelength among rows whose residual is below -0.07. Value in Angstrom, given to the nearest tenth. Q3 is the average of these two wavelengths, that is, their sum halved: 6652.5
